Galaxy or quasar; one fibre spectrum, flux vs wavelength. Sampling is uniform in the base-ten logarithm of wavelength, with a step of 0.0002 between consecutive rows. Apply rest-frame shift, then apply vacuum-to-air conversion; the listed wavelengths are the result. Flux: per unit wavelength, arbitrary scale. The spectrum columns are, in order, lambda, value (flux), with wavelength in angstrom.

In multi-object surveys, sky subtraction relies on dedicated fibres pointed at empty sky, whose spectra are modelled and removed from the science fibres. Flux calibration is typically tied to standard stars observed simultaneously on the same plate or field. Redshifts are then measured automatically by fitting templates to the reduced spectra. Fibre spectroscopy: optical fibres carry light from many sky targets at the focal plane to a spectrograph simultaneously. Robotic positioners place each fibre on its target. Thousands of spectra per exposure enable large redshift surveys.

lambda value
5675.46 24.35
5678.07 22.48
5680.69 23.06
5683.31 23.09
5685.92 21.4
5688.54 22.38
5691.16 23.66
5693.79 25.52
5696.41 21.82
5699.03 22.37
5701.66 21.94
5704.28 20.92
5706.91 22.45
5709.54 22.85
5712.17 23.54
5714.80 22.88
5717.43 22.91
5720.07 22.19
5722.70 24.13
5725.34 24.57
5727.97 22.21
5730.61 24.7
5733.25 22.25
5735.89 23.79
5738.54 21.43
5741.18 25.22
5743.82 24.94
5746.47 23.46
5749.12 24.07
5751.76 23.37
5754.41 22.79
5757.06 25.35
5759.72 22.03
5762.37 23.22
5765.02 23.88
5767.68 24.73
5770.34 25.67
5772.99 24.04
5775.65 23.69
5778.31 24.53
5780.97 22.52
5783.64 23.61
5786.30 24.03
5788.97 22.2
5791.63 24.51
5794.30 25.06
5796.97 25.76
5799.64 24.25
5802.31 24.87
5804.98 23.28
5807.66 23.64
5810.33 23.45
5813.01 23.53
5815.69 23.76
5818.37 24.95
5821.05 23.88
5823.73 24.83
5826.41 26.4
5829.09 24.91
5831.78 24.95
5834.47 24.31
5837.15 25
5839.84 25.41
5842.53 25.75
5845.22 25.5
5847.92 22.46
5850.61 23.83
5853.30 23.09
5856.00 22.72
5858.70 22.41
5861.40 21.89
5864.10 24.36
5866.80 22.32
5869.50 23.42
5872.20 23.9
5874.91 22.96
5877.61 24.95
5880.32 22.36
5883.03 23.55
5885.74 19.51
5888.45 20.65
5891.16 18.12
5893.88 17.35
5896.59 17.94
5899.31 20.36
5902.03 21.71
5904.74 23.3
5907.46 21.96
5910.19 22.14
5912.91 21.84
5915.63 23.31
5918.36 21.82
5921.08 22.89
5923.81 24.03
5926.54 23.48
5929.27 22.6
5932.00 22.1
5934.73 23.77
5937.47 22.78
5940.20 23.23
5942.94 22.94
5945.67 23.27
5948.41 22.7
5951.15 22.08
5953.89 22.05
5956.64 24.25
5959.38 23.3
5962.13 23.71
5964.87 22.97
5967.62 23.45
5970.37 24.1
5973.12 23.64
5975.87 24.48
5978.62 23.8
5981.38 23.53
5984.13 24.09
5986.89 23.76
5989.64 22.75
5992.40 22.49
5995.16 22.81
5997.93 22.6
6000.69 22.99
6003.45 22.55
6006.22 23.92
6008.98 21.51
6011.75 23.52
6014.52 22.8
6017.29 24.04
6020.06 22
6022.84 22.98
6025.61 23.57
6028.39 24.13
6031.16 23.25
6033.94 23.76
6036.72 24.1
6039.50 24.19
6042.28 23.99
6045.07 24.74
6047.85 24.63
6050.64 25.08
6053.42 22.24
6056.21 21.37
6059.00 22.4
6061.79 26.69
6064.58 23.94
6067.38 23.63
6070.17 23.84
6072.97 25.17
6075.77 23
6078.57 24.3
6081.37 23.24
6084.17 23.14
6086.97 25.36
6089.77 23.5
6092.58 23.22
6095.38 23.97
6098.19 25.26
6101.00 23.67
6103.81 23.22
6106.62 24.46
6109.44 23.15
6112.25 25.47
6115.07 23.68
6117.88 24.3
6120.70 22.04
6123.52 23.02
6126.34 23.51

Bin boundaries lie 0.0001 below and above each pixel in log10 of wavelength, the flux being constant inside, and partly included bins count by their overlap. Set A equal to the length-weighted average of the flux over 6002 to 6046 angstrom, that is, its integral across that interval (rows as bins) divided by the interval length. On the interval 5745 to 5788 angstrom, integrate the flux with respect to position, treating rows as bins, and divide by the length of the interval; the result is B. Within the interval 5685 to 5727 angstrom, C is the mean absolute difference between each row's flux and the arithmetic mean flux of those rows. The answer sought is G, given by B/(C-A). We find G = -1.06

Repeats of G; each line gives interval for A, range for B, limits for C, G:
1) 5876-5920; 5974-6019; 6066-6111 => -1.12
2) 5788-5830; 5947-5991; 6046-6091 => -1.00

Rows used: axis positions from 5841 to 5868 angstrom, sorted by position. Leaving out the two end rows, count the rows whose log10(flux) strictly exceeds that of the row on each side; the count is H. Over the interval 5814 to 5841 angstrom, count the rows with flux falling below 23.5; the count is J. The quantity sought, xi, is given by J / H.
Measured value 0.00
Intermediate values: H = 2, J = 0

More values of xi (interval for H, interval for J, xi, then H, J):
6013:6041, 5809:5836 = 0.50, 2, 1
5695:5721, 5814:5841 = 0.00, 3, 0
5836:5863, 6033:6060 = 1.50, 2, 3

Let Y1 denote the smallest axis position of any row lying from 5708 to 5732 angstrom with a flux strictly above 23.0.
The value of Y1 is 5712.17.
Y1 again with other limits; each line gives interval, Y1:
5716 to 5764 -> 5722.70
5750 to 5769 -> 5751.76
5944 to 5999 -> 5945.67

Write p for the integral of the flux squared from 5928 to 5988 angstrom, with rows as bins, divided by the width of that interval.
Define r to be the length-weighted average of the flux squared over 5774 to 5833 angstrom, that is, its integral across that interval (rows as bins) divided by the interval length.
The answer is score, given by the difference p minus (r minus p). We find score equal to 500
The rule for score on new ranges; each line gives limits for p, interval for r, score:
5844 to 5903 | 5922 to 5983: 439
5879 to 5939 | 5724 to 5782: 385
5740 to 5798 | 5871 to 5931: 675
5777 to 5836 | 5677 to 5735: 652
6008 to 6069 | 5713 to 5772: 556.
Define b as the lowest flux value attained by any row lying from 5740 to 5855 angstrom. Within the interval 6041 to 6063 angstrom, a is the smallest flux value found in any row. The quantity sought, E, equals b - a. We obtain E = 1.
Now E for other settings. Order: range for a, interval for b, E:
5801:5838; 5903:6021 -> -2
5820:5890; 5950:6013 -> 2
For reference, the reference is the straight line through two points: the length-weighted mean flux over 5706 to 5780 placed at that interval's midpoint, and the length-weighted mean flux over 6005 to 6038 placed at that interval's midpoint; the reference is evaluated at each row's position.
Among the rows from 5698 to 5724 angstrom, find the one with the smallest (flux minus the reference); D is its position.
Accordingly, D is 5704.28 angstrom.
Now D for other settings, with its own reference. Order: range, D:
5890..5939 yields 5893.88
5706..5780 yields 5738.54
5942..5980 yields 5953.89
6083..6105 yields 6084.17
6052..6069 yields 6056.21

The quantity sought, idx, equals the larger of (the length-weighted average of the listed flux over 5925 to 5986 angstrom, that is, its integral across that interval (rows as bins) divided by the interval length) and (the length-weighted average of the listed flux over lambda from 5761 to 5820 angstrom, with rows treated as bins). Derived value 24.1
